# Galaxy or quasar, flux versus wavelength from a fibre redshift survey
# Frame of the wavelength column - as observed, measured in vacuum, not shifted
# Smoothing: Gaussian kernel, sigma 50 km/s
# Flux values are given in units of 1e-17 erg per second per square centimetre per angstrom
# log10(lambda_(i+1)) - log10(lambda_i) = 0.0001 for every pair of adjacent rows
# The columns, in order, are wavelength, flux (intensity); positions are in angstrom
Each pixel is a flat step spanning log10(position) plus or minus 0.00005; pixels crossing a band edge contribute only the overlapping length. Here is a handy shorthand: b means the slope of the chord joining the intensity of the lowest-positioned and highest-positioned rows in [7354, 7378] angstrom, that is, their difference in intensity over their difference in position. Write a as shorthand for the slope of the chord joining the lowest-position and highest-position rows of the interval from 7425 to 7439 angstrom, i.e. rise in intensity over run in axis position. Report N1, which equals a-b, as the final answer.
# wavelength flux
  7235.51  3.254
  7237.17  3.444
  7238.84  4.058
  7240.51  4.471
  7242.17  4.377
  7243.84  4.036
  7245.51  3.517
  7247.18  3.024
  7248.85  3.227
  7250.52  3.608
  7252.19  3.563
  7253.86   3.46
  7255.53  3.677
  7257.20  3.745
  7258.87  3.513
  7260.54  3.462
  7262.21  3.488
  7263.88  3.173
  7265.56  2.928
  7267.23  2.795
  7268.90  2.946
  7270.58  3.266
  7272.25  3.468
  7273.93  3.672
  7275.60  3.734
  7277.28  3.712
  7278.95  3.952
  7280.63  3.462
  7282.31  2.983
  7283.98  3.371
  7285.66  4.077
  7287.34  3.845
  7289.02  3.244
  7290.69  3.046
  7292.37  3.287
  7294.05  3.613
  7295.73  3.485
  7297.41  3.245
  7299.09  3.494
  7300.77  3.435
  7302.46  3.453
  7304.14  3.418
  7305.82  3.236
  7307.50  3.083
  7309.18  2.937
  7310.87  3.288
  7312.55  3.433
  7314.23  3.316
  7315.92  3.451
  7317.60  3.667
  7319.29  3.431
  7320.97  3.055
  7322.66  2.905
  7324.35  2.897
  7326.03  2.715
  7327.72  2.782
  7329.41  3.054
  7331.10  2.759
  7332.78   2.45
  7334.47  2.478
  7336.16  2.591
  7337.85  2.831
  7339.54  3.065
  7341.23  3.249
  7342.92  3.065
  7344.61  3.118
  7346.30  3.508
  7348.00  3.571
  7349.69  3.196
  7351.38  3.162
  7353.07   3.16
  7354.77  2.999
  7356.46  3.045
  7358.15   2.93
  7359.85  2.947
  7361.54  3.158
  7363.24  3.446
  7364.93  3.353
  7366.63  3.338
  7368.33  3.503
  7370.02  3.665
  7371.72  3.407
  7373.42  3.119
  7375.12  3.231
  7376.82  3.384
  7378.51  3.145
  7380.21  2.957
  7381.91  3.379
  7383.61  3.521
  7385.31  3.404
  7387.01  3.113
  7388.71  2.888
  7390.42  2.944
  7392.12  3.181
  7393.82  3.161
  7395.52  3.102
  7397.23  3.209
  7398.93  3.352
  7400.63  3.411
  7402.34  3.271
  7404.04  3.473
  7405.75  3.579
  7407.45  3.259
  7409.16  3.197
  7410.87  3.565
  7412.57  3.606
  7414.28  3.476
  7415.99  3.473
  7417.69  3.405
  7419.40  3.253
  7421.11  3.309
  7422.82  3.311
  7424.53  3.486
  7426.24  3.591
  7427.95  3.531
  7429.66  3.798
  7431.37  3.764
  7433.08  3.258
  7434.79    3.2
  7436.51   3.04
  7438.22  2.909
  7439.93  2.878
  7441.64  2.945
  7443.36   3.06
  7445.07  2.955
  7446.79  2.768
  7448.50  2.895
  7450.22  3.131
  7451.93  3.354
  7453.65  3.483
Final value -0.07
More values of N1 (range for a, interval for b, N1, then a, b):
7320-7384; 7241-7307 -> 0.03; 0.007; -0.018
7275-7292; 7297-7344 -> -0.04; -0.046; -0.004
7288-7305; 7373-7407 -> 0.00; 0.012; 0.014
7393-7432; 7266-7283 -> 0.00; 0.016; 0.012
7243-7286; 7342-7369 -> -0.02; 0.001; 0.017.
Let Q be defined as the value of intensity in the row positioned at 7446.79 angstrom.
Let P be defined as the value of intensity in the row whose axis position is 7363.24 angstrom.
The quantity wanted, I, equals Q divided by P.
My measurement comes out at 0.80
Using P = 3.446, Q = 2.768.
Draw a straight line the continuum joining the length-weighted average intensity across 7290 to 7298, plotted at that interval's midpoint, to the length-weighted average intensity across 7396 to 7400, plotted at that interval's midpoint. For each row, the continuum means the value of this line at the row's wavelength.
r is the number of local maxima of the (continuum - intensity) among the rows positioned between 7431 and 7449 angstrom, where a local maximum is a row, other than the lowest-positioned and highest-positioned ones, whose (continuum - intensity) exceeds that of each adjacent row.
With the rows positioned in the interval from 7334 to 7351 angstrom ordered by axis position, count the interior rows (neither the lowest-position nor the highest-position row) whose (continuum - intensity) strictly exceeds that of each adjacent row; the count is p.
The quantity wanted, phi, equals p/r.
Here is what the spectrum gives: 0.5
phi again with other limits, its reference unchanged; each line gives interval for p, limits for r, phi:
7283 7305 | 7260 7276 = 3.0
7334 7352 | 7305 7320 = 0.5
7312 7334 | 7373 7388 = 2.0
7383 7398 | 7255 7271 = 1.0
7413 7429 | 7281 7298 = 1.0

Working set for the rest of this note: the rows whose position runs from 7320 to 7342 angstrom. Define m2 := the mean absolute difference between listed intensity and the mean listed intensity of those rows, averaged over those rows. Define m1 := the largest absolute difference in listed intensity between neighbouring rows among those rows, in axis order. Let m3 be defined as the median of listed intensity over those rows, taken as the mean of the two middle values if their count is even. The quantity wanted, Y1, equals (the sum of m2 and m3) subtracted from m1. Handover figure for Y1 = -2.71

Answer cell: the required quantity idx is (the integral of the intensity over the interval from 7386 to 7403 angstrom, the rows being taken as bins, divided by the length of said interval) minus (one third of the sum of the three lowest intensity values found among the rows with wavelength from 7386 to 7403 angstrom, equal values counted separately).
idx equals 0.185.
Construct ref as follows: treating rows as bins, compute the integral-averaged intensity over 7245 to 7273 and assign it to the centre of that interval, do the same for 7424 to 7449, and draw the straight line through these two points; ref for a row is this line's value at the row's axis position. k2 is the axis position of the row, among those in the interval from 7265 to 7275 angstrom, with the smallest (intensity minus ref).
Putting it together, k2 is 7267.23 angstrom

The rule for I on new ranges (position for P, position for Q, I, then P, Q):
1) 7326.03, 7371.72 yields 1.25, 2.715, 3.407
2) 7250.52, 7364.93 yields 0.93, 3.608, 3.353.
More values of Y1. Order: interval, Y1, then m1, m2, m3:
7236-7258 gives -3.32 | 0.61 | 0.33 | 3.61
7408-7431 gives -3.24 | 0.37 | 0.13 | 3.48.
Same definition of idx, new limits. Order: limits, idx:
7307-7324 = 0.283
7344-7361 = 0.206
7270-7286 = 0.353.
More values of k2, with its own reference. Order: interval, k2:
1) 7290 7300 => 7290.69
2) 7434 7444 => 7439.93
